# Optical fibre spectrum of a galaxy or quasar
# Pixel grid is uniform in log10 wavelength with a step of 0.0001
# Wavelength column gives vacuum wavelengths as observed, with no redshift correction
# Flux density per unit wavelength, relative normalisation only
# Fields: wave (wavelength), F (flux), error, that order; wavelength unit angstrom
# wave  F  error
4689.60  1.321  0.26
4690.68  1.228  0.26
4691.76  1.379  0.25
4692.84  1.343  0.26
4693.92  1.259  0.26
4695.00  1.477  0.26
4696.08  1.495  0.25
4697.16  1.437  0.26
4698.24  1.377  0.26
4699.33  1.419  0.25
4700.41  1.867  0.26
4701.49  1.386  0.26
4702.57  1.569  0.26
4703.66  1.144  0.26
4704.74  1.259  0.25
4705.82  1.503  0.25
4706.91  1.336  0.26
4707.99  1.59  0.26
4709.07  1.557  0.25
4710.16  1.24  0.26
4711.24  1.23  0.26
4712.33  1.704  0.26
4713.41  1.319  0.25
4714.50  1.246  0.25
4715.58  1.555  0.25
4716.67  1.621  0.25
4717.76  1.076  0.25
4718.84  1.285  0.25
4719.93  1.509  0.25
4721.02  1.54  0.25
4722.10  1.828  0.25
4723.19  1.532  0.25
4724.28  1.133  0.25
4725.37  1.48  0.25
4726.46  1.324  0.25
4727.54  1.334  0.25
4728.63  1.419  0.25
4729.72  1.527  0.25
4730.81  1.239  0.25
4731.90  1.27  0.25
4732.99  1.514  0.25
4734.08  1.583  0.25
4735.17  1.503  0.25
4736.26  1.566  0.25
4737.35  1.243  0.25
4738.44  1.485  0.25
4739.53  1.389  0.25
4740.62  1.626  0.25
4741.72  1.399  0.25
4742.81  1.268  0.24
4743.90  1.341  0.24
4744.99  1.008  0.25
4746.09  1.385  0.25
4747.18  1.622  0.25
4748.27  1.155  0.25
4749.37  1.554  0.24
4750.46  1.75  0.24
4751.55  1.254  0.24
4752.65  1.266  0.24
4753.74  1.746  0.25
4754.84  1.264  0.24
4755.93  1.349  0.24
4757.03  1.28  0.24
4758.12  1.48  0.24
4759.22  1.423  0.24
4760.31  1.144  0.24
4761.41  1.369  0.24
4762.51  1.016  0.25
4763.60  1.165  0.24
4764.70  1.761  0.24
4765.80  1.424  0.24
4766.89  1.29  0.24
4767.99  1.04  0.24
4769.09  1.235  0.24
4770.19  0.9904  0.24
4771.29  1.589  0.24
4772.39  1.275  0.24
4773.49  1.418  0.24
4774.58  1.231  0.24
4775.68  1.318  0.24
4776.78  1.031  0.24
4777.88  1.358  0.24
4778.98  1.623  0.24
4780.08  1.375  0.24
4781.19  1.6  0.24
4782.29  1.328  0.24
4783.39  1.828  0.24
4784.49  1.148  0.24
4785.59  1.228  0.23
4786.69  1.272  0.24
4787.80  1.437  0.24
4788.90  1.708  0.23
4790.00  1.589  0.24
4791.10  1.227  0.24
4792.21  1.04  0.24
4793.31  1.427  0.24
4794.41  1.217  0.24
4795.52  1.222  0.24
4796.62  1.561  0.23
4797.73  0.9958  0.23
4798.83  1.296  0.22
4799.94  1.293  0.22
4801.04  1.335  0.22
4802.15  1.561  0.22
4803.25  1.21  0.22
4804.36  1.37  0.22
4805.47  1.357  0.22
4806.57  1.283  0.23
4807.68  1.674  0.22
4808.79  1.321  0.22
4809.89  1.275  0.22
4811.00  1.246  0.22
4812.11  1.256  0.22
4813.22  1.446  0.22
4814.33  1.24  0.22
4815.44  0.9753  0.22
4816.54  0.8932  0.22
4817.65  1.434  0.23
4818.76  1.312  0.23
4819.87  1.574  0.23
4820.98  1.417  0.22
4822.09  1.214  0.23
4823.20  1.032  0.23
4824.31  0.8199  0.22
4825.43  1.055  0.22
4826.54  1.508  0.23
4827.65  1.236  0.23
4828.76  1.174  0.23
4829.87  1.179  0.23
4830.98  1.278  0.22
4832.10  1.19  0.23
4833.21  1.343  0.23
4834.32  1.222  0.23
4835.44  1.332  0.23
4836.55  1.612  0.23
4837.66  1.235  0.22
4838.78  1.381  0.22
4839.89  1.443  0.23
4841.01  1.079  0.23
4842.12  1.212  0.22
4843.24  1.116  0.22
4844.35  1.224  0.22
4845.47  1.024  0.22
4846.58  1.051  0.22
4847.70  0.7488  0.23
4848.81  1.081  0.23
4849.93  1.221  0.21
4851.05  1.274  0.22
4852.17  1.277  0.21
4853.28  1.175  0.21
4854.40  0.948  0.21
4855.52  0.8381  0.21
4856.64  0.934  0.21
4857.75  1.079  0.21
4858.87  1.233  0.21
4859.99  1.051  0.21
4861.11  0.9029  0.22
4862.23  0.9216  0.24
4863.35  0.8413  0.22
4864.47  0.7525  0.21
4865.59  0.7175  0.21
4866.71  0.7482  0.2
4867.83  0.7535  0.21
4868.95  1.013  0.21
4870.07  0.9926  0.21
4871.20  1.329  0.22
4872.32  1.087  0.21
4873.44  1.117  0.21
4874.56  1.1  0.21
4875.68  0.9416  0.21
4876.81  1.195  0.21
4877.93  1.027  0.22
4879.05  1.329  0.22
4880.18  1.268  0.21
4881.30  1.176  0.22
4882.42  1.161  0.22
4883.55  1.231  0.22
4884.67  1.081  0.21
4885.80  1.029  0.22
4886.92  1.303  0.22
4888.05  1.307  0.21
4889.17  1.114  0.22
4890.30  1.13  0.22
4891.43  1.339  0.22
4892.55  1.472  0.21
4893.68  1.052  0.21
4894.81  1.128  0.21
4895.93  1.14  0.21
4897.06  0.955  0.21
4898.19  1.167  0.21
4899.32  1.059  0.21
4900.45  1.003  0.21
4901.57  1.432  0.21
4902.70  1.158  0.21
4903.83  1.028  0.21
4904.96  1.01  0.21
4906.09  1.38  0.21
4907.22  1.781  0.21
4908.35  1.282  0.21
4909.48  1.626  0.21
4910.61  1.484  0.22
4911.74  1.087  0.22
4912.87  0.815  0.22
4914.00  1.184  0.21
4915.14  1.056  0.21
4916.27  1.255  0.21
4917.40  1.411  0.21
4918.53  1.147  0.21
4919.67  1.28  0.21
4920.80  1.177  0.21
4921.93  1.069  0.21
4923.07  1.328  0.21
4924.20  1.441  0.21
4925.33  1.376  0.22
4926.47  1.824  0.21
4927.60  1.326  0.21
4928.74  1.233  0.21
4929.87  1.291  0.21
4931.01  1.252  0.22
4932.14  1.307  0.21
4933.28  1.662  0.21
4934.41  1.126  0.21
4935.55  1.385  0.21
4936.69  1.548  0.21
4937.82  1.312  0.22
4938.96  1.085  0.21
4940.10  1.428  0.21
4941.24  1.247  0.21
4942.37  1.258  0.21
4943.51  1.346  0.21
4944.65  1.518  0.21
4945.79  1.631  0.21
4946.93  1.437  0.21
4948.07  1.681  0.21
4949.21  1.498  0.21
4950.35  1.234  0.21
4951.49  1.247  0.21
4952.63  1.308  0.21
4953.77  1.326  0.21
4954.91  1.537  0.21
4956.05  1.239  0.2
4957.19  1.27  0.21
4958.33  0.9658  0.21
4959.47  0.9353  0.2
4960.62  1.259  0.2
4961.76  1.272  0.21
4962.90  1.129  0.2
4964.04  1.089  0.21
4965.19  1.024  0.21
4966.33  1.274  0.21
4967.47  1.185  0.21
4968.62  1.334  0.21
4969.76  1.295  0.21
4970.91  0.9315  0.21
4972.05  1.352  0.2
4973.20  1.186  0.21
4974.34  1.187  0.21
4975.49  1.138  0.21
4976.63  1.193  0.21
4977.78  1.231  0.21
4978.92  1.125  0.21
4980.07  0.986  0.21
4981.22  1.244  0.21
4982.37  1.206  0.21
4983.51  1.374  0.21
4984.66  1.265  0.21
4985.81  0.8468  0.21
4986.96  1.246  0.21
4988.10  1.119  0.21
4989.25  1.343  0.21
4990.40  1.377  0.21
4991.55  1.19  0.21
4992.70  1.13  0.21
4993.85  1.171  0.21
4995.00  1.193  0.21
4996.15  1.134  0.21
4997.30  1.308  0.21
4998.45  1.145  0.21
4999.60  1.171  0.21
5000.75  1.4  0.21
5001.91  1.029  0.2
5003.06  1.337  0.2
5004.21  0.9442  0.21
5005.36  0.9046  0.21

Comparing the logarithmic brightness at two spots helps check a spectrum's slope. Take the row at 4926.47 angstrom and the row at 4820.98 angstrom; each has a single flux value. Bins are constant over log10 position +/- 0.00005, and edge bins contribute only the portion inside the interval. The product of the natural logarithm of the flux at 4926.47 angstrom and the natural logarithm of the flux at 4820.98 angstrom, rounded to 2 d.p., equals 0.21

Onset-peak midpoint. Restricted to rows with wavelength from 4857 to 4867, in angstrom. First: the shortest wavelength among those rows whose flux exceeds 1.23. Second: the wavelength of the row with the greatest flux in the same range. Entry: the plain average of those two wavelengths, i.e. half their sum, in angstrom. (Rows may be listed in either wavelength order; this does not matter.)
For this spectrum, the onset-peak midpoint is 4858.9 angstrom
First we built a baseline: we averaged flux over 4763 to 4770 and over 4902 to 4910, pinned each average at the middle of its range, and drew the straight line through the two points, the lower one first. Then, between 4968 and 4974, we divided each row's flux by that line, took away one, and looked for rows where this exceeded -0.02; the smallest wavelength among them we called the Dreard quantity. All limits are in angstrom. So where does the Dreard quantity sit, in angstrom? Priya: 4968.62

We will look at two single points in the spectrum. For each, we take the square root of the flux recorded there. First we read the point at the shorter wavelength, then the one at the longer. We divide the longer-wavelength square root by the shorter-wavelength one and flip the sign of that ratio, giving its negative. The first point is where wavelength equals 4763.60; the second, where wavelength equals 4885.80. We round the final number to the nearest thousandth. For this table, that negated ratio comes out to -0.940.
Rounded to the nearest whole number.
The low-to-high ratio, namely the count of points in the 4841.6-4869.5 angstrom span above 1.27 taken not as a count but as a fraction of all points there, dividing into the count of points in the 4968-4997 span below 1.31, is 250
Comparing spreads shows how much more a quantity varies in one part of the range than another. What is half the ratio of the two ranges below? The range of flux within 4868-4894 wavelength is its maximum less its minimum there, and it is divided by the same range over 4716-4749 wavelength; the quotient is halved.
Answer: 0.32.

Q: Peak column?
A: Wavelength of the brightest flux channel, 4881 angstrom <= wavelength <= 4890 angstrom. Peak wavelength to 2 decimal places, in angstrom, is 4888.05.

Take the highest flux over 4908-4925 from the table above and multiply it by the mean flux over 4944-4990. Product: 2.02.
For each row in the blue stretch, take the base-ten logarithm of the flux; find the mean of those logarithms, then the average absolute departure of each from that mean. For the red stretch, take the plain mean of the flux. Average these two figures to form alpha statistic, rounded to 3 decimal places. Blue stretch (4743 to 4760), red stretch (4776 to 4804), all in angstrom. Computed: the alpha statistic 0.703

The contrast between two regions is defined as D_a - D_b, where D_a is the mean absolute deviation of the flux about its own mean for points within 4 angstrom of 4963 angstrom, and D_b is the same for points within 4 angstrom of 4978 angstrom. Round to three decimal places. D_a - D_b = 0.046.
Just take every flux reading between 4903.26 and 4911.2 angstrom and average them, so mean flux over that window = 1.37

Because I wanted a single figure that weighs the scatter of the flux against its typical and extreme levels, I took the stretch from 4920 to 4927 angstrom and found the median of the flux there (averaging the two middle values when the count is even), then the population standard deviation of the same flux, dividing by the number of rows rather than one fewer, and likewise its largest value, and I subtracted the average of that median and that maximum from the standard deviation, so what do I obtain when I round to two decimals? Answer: -1.35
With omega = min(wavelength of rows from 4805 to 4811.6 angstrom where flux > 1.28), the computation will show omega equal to 4805.47 angstrom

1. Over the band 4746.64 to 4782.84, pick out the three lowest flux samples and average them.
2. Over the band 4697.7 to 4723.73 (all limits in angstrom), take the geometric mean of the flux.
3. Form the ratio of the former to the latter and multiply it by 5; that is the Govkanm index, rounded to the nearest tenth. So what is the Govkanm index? 3.5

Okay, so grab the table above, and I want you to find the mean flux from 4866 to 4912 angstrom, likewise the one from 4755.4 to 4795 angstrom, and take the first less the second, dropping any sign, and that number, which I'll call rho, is 0.17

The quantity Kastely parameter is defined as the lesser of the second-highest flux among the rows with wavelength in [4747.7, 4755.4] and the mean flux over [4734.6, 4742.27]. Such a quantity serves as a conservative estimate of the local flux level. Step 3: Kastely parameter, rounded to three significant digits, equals 1.46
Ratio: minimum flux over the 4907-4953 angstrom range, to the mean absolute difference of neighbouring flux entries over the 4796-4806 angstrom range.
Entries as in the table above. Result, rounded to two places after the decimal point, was 3.93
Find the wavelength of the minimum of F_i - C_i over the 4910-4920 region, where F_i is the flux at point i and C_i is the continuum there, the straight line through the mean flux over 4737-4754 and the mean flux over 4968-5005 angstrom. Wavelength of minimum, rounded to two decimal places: 4912.87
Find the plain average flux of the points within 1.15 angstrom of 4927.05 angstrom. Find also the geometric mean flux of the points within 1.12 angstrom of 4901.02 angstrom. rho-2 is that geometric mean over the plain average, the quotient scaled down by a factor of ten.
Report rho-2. 0.076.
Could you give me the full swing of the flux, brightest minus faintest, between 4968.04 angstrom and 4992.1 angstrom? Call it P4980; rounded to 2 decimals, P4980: 0.53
